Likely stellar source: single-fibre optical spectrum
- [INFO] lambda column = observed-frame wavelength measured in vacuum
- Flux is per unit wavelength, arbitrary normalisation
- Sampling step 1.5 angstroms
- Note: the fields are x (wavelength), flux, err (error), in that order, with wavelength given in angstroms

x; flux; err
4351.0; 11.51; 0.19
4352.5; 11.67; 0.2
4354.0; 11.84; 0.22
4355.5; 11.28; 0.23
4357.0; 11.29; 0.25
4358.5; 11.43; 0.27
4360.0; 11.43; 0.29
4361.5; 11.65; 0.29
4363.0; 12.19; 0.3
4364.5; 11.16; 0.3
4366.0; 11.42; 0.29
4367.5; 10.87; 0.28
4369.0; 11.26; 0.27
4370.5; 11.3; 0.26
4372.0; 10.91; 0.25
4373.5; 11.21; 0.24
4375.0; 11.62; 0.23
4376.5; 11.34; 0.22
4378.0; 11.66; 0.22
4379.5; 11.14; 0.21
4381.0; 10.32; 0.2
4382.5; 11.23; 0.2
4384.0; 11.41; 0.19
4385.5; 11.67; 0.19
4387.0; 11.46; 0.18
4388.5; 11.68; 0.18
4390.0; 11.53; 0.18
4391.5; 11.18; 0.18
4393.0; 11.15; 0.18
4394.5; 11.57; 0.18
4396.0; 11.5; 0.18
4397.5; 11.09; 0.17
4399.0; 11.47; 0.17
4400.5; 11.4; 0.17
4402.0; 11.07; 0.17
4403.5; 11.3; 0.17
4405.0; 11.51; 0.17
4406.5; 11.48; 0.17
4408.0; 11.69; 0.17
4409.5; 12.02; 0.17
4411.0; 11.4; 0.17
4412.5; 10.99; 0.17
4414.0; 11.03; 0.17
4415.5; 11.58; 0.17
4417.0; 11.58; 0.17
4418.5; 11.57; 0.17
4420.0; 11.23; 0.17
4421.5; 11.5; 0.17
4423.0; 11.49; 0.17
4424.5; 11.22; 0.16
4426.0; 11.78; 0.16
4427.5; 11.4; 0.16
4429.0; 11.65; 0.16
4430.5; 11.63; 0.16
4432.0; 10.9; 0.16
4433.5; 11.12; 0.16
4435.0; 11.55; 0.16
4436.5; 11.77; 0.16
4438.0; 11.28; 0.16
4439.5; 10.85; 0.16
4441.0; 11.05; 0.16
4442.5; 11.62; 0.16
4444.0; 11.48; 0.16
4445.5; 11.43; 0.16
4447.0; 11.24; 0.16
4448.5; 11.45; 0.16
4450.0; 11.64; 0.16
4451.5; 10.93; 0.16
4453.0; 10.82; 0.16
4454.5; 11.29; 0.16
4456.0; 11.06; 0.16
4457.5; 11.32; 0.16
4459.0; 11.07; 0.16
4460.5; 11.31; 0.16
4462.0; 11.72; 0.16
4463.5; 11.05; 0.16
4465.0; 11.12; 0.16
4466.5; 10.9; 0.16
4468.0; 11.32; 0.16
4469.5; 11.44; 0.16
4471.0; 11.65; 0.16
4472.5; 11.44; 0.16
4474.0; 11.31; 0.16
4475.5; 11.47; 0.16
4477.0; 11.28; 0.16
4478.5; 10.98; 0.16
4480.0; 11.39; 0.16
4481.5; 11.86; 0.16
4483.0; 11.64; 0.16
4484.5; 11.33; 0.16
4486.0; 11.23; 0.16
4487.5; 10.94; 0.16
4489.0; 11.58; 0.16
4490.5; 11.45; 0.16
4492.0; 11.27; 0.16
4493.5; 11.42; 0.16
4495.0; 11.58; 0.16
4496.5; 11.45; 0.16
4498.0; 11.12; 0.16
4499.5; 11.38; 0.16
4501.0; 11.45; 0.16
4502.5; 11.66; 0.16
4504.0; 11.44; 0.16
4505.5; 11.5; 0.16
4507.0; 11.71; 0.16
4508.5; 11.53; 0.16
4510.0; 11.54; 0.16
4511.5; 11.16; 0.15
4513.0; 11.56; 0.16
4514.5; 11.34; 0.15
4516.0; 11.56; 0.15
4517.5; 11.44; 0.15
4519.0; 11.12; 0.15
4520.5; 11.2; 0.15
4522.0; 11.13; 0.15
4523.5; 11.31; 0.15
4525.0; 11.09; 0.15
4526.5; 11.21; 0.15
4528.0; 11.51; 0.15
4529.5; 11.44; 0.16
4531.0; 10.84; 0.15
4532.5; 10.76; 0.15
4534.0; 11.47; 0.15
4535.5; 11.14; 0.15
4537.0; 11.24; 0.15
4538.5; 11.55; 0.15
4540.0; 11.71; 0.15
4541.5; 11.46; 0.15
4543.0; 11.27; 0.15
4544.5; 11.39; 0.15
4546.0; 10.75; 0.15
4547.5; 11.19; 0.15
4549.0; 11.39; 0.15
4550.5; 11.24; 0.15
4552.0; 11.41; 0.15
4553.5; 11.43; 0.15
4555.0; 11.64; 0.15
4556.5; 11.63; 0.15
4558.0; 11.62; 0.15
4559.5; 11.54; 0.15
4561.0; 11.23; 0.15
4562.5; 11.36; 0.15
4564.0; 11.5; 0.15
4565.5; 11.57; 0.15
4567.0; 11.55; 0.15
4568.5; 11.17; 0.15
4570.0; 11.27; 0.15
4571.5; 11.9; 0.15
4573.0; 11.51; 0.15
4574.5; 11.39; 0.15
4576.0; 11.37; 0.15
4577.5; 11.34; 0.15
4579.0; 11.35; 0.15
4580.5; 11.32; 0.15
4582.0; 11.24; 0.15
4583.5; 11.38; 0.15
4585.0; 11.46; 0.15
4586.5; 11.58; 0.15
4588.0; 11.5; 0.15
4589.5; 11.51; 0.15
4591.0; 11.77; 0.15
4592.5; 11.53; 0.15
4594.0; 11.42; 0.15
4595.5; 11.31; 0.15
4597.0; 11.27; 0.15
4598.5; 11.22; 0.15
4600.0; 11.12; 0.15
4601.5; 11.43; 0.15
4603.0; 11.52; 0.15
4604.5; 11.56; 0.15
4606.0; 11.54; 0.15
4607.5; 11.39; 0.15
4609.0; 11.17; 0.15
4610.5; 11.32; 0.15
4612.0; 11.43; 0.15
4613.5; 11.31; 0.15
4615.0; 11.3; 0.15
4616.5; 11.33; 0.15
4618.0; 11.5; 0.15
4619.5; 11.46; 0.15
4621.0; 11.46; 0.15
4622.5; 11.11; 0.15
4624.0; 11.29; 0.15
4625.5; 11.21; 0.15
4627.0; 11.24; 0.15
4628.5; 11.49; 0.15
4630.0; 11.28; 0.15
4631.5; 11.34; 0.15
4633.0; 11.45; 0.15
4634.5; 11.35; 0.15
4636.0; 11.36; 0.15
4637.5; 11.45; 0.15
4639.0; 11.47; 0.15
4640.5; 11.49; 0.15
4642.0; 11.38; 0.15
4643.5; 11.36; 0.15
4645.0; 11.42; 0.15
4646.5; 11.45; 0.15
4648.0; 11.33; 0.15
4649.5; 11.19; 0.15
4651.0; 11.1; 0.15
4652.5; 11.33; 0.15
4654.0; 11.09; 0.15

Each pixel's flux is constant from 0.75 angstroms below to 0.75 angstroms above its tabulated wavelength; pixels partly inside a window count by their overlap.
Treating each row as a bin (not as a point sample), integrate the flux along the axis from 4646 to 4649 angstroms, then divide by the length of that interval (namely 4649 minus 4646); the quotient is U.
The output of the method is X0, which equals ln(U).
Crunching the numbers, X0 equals 2.43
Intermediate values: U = 11.4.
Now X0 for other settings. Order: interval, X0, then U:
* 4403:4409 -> 2.44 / 11.5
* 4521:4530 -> 2.42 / 11.3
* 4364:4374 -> 2.41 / 11.2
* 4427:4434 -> 2.43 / 11.3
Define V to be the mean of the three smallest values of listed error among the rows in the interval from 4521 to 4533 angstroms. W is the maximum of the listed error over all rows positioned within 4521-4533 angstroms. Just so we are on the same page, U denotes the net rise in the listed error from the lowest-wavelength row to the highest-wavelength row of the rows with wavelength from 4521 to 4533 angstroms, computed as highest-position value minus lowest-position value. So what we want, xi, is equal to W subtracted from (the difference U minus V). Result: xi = -0.310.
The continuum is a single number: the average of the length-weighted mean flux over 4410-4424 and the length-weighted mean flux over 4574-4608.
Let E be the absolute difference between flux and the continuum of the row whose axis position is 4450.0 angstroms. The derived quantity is 0.24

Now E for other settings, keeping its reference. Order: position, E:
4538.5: 0.15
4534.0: 0.07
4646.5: 0.05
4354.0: 0.44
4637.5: 0.05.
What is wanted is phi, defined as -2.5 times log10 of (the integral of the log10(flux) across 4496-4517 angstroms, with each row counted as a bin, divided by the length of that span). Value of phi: -0.062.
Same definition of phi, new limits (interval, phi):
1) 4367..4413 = -0.058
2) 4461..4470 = -0.054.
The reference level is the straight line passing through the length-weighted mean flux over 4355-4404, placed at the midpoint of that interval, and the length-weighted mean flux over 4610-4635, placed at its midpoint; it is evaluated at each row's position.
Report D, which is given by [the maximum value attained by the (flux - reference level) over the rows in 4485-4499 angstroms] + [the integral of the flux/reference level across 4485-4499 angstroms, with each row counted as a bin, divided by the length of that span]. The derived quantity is 1.2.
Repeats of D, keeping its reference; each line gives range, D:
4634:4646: 1.1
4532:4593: 1.6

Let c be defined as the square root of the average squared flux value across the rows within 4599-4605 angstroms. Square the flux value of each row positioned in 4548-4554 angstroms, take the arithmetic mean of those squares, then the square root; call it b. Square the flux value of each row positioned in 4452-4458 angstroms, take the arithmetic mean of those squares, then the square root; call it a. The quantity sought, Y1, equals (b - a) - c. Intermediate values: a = 11.1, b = 11.37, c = 11.4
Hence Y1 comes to -11.2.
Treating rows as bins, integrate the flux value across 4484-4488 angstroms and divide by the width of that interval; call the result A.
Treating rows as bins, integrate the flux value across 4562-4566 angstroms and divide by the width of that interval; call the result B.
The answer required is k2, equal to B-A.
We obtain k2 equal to 0.31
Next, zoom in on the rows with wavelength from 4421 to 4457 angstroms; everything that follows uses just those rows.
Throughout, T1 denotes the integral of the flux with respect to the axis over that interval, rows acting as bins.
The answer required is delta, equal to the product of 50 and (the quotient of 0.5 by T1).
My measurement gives 0.06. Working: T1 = 408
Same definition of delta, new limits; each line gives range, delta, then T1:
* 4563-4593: 0.07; 344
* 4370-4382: 0.19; 134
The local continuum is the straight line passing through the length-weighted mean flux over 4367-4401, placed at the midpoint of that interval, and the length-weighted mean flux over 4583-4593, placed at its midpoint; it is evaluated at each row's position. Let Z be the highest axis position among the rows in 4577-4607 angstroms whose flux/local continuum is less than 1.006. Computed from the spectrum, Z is 4606.0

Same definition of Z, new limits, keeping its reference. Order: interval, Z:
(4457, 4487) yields 4486.0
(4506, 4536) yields 4535.5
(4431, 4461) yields 4460.5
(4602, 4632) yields 4631.5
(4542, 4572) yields 4570.0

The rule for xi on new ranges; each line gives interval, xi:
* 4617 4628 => -0.300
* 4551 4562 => -0.300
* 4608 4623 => -0.300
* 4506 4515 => -0.323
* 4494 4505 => -0.320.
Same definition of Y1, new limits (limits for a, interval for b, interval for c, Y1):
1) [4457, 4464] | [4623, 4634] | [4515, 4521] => -11.3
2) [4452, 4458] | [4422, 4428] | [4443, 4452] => -11.0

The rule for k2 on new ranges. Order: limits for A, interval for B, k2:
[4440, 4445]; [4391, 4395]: -0.07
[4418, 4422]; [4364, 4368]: -0.25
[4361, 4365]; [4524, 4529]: -0.42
